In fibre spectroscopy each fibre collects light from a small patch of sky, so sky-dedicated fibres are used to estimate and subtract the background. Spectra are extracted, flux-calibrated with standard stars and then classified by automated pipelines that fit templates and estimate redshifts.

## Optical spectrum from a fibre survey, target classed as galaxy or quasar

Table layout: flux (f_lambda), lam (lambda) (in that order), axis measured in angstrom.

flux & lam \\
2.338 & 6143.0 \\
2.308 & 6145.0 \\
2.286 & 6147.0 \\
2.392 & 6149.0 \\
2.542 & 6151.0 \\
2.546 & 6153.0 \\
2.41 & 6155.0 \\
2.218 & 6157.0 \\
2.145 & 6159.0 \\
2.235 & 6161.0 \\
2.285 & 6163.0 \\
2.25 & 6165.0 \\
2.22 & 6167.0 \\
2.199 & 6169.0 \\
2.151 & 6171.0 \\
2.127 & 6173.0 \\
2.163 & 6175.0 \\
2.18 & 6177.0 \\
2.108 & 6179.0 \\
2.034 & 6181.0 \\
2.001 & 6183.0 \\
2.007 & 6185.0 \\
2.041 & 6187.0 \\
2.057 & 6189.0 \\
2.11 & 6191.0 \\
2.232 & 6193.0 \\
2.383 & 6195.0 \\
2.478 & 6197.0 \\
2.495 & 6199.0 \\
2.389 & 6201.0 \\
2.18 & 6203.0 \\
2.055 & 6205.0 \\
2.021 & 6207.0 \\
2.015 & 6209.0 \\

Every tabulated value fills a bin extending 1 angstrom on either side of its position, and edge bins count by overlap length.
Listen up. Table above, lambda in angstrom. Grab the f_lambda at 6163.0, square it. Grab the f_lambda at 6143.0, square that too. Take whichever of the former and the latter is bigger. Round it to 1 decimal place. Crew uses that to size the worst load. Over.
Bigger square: 5.5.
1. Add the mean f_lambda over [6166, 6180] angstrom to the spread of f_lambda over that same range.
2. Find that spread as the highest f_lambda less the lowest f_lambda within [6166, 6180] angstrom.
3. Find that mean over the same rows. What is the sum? 2.3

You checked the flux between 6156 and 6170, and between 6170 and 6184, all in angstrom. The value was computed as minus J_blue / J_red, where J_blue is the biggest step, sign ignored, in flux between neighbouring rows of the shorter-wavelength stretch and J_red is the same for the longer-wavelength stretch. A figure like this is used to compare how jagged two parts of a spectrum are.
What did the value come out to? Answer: -1.2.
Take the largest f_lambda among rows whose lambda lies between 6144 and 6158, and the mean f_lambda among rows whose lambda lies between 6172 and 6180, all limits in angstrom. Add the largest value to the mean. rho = 4.69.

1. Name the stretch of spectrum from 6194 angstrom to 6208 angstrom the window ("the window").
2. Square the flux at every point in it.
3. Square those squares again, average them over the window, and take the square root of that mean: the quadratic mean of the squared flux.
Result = 5.3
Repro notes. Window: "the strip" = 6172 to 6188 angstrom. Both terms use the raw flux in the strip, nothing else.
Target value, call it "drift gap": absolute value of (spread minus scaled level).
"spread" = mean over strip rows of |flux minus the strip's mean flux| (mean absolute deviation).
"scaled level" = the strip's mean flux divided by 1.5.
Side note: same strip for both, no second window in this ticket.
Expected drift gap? 1.33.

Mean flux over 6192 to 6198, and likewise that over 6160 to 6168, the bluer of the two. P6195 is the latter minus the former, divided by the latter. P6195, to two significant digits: -0.052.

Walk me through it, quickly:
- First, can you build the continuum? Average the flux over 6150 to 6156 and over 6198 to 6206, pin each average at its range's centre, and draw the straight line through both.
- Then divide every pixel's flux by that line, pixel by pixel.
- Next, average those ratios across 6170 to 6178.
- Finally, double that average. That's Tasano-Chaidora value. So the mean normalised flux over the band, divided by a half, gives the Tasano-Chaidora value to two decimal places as 1.79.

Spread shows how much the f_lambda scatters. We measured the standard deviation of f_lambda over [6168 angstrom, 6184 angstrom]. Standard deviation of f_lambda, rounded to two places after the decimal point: 0.07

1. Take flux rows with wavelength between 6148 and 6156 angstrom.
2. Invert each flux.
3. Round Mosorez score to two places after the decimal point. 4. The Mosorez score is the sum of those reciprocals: 1.62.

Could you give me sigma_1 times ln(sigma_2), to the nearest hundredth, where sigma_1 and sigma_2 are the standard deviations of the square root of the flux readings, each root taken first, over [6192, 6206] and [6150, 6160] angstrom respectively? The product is -0.15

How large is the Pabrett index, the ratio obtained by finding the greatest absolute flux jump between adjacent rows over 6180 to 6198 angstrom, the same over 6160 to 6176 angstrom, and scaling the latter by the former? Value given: 0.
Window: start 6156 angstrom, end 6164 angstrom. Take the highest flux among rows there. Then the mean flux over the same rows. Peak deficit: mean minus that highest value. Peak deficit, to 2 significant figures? -0.064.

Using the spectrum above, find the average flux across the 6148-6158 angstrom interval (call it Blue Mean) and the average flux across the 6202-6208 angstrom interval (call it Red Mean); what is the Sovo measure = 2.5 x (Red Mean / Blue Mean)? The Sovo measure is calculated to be 2.15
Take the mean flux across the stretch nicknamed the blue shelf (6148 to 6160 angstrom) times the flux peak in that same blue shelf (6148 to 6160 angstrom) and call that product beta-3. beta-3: 6.0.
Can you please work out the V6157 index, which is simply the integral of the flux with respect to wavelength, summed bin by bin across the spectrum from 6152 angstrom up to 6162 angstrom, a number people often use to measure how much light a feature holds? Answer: 23.1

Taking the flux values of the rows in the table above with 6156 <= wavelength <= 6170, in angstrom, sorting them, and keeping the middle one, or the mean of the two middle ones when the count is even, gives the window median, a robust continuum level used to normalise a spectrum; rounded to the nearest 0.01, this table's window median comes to 2.22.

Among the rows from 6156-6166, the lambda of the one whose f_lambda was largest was 6163.0 angstrom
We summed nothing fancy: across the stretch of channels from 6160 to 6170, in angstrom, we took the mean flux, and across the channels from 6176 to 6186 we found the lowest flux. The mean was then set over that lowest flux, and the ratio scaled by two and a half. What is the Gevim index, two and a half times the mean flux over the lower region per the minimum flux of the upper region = 2.80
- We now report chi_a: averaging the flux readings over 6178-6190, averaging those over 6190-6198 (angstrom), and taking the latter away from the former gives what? -0.26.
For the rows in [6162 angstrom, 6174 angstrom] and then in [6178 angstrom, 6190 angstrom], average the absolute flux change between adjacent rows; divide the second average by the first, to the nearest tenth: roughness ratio 1.0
